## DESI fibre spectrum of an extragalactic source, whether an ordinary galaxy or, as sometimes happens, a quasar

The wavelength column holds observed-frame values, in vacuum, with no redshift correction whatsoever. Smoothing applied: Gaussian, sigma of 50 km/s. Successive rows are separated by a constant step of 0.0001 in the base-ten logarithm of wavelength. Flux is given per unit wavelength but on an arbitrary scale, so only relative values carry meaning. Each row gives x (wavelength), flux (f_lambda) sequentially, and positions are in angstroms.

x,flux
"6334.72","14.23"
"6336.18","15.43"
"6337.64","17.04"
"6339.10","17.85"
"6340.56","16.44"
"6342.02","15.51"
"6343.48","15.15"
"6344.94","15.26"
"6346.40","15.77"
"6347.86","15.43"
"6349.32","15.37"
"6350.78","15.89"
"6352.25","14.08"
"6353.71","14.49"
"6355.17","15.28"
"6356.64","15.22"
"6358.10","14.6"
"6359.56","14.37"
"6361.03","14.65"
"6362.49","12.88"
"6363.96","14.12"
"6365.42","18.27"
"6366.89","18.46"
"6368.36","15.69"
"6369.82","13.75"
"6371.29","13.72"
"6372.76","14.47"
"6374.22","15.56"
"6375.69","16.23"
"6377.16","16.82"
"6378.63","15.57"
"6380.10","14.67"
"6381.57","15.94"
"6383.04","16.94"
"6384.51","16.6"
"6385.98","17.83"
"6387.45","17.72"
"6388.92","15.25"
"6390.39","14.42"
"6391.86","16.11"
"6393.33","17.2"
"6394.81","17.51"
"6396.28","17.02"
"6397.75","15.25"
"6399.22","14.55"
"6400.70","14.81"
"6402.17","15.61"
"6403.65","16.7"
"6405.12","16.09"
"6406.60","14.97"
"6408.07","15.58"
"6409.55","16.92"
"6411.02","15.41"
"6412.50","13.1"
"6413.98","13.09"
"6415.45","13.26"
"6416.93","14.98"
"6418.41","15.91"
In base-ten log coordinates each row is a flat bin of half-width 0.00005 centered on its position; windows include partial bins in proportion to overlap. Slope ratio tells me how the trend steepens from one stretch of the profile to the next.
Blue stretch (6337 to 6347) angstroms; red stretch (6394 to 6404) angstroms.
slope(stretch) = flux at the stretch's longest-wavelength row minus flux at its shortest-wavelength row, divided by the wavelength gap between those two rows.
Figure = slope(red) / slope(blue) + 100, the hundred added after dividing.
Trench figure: 101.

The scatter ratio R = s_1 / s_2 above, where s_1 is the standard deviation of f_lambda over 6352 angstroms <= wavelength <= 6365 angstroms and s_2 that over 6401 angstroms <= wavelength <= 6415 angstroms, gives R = 0.52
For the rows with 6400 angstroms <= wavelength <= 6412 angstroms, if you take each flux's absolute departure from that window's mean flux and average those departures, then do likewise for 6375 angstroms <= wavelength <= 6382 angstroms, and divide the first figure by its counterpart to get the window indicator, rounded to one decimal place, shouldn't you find 1.0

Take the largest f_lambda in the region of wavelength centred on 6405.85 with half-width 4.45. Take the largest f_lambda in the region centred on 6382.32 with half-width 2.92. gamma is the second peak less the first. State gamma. 0.0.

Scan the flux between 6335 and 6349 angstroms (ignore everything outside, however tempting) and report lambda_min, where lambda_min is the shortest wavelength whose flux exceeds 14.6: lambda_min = 6336.18 angstroms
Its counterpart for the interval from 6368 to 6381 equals 6368.36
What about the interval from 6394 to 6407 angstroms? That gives 6394.81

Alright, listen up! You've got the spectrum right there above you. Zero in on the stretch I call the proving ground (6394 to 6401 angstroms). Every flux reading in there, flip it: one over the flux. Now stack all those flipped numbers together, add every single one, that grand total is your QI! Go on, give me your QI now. 0.318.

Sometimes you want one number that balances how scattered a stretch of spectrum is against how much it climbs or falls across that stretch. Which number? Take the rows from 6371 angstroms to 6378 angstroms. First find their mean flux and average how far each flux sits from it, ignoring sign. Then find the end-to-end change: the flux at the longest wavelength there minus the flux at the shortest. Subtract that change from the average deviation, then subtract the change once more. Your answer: -5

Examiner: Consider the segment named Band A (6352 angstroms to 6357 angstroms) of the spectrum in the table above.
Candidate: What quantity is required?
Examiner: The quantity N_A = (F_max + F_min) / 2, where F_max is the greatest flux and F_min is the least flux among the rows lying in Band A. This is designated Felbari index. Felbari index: 14.7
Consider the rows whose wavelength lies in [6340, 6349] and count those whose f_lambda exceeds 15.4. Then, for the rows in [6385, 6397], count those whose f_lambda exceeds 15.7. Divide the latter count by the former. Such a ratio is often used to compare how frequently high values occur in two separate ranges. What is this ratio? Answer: 1.5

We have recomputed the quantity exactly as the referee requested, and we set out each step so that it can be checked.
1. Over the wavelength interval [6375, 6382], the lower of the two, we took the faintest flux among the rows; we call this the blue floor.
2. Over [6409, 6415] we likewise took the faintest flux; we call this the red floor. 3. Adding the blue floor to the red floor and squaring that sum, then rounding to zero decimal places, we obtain 771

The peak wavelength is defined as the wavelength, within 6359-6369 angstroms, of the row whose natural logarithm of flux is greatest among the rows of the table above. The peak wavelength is 6366.89 angstroms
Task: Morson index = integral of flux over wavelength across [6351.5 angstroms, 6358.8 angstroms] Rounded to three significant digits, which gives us 108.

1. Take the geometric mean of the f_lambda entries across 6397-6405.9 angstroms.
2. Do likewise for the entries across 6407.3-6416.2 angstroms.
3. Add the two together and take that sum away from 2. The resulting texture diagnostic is -28.0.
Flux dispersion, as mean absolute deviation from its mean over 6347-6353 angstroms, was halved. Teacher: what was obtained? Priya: 0.28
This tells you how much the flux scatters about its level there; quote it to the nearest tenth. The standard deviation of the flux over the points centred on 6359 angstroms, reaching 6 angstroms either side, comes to 0.7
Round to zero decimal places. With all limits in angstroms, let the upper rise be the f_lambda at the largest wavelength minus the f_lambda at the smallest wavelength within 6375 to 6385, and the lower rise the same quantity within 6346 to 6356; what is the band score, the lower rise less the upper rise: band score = -1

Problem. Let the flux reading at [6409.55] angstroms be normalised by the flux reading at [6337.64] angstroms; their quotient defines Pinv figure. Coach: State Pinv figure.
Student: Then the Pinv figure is 0.99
